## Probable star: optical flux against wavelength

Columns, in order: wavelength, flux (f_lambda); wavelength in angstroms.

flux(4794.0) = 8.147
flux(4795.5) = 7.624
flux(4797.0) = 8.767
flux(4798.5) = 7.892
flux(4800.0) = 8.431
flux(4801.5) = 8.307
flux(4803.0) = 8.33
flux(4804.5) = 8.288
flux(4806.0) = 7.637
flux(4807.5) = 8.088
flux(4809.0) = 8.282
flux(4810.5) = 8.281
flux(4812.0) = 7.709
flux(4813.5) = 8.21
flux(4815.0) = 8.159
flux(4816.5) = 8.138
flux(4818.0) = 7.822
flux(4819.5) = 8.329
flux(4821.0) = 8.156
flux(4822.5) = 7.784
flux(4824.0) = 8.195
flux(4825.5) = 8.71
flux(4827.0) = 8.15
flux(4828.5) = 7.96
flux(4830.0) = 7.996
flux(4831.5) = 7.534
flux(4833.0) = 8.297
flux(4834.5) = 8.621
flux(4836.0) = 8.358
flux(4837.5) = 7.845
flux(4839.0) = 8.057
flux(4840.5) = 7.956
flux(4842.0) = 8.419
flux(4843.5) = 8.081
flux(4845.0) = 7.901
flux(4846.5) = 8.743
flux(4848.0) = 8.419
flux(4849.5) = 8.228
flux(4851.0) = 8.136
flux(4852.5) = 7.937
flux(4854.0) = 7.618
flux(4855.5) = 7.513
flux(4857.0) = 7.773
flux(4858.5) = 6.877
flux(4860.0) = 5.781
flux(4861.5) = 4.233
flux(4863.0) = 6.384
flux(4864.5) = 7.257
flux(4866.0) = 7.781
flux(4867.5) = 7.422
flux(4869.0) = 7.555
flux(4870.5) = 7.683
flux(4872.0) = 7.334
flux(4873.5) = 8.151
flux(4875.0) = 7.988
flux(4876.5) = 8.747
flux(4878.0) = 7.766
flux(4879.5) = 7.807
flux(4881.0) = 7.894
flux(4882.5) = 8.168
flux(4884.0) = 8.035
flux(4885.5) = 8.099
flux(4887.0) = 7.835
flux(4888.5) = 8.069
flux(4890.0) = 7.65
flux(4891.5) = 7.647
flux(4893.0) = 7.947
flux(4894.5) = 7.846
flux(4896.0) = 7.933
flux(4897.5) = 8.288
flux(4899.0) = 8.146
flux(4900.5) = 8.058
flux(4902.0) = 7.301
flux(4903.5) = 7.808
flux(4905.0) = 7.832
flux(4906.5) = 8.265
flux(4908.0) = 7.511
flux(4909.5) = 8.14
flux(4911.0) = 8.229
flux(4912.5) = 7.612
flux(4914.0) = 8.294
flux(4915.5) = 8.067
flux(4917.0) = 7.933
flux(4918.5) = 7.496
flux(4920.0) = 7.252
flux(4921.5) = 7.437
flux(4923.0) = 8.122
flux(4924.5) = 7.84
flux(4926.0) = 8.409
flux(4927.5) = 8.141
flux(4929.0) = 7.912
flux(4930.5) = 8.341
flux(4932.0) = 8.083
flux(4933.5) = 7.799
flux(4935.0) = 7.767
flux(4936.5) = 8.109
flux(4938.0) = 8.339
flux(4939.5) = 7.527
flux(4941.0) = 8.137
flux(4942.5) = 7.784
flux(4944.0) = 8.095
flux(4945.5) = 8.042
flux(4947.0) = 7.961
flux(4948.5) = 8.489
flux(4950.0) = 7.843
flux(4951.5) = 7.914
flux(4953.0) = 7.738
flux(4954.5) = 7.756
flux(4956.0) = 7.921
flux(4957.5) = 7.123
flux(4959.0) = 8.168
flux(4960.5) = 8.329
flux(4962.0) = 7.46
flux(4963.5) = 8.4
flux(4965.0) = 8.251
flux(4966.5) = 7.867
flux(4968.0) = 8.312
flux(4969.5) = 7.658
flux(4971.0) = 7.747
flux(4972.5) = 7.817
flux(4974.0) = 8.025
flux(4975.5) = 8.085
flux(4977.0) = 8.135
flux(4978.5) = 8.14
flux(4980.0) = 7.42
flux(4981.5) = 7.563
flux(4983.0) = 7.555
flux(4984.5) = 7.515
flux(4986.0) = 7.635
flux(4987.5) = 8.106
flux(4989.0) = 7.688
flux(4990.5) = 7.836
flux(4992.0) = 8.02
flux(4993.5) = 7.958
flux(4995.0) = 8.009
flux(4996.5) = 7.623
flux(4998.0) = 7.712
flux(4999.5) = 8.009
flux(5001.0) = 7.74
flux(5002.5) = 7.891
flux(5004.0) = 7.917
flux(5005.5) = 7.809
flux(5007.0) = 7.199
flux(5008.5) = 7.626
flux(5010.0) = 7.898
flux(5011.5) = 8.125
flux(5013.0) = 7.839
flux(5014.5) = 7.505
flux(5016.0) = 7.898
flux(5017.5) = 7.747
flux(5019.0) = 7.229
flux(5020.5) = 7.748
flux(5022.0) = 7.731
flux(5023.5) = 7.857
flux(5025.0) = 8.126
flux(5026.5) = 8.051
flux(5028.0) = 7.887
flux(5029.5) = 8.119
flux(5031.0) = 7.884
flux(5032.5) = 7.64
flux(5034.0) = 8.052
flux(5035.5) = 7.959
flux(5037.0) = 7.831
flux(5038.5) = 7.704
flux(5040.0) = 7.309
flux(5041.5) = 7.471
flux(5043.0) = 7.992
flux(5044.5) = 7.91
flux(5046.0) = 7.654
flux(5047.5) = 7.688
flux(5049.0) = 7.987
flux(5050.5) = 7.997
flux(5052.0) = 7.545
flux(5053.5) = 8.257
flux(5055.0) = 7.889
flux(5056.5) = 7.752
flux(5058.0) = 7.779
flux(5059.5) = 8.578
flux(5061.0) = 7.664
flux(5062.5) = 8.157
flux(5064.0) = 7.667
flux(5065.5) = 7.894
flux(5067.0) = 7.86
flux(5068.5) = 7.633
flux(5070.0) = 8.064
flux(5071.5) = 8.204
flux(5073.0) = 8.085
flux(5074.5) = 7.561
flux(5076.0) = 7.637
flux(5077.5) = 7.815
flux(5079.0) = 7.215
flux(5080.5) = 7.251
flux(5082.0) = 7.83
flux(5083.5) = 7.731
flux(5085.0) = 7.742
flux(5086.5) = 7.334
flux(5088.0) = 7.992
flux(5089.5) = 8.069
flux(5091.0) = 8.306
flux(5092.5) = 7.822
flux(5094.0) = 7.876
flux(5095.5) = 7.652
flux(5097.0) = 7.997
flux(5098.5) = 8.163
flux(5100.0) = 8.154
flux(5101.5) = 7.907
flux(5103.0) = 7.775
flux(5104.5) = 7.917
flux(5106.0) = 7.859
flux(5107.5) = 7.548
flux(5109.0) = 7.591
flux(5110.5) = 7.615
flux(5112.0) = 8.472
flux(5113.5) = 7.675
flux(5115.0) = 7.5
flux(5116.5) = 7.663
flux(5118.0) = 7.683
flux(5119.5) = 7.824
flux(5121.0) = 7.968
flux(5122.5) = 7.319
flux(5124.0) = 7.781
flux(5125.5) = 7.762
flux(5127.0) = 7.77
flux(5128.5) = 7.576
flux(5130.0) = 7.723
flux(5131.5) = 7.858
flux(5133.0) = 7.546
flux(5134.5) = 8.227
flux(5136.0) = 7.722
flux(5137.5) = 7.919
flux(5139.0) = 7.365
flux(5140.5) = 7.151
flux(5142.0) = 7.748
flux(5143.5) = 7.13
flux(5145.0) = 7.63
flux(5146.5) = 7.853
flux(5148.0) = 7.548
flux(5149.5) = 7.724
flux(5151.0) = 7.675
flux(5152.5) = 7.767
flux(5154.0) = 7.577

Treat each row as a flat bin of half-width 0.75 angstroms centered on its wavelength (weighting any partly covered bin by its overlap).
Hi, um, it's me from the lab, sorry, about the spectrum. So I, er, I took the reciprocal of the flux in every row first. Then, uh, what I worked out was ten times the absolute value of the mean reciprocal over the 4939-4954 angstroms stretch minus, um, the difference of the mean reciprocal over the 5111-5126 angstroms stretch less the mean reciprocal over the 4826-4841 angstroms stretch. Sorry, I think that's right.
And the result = 1.21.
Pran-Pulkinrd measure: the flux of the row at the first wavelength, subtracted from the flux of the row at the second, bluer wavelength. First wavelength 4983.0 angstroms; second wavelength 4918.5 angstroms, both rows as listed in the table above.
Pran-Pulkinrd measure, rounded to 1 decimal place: -0.1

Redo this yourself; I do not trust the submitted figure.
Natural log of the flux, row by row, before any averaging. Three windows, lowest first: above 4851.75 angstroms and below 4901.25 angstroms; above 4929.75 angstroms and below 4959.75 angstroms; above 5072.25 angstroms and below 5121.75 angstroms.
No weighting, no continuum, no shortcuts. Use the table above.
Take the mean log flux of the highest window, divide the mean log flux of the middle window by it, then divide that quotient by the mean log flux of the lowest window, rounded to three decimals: 0.499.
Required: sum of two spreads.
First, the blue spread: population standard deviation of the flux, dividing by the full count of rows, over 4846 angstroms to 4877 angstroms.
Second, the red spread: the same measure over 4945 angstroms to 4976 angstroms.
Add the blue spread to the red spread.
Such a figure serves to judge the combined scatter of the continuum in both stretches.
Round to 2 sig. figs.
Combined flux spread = 1.3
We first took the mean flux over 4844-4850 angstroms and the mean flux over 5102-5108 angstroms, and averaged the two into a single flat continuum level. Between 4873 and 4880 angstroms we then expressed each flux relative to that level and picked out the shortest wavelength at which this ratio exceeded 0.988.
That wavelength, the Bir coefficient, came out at 4873.5 angstroms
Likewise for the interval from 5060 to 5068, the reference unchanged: 5062.5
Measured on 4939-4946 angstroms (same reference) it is 4941.0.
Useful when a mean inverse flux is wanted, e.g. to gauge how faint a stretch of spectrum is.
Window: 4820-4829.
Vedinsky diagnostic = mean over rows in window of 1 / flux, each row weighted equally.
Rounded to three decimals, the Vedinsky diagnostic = 0.123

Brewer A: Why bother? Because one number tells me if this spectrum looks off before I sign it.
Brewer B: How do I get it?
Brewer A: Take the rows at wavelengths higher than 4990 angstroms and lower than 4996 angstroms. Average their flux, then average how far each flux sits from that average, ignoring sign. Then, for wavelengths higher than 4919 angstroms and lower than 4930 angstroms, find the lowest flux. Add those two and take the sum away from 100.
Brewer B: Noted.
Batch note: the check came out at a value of 92.7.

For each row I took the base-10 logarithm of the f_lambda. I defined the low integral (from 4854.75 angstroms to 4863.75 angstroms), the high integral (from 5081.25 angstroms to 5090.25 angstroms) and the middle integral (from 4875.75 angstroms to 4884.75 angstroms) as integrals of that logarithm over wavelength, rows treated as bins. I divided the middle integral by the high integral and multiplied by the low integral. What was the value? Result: 7.32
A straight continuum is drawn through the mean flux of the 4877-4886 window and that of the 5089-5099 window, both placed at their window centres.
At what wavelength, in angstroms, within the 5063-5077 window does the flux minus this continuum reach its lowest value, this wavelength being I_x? 5074.5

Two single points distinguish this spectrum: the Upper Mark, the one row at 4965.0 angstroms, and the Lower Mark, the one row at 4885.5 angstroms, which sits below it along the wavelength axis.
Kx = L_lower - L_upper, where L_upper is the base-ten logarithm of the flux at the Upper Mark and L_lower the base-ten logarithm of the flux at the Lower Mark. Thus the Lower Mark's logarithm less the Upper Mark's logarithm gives -0.008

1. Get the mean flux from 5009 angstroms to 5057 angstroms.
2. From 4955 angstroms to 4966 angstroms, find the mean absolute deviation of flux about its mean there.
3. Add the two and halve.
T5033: 4.10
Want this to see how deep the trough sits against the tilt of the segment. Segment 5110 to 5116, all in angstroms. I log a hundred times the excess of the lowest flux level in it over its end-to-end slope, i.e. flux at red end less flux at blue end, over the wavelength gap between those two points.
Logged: 753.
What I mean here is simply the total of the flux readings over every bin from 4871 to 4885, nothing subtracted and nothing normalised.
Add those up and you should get 72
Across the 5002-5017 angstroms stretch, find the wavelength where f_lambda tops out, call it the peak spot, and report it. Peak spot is 5011.5 angstroms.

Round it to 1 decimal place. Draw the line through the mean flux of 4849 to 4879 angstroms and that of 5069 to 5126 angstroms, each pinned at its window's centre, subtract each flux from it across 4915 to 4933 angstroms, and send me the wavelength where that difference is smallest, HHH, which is 4926.0 angstroms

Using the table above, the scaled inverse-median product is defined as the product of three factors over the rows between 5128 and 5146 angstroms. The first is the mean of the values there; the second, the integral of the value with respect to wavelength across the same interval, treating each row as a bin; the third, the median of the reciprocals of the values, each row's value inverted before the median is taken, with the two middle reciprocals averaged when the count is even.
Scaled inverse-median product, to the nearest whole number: 137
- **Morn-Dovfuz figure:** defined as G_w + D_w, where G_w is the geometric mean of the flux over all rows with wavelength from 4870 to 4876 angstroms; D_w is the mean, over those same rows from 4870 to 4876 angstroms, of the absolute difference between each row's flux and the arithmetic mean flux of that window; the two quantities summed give 8.06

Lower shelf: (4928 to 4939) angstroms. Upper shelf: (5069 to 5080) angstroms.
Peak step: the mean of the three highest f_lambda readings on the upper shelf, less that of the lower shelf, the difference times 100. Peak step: -15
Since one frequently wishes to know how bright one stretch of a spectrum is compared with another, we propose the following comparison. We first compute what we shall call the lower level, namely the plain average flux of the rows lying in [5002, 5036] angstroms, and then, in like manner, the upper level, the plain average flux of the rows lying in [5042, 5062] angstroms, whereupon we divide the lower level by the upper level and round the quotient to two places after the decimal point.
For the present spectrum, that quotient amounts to 0.99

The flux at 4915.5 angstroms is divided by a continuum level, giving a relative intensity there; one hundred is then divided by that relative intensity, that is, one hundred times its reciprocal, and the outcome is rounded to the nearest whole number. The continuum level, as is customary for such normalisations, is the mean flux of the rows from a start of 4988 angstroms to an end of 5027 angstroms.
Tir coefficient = 97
